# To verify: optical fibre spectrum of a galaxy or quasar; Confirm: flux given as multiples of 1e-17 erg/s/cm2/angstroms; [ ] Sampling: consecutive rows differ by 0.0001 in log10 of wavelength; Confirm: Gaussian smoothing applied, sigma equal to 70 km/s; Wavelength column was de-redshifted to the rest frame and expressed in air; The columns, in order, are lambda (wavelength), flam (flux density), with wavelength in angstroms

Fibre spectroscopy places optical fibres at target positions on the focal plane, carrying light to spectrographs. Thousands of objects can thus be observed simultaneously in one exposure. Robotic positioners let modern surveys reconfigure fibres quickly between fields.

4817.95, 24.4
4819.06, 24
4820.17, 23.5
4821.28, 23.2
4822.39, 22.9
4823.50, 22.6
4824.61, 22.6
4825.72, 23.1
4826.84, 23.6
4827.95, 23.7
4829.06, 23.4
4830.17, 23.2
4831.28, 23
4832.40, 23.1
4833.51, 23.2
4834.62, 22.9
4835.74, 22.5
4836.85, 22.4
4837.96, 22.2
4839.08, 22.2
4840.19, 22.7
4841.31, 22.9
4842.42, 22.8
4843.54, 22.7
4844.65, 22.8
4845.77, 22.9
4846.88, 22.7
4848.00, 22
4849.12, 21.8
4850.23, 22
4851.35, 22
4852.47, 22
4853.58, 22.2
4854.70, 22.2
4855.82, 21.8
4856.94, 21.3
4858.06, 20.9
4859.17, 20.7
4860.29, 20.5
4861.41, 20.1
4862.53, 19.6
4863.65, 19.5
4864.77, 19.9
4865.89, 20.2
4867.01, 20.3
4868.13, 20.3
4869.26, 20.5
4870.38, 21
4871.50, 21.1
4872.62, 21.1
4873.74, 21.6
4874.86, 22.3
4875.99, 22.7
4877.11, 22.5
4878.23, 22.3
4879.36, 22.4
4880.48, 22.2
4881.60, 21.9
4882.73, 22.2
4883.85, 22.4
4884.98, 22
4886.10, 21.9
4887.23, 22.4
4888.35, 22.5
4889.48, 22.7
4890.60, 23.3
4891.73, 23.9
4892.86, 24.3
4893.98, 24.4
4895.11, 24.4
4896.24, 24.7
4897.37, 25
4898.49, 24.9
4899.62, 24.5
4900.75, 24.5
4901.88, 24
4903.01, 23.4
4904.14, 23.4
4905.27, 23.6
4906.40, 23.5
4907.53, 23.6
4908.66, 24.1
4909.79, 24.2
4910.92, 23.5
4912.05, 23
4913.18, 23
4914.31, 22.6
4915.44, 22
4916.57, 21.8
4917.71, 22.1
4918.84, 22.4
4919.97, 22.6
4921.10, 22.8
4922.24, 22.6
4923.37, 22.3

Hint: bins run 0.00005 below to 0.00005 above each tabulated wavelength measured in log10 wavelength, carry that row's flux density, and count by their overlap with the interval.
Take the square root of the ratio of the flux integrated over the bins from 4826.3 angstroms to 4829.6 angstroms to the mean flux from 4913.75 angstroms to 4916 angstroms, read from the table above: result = 1.9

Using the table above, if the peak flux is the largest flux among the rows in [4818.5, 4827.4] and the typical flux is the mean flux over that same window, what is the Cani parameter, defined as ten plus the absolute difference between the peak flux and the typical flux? 10.8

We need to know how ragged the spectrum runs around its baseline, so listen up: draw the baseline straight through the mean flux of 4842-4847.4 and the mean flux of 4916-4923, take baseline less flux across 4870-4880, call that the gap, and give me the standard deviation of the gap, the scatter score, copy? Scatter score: 0.7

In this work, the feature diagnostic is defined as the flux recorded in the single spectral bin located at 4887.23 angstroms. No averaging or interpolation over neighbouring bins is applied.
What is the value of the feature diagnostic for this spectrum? 22.4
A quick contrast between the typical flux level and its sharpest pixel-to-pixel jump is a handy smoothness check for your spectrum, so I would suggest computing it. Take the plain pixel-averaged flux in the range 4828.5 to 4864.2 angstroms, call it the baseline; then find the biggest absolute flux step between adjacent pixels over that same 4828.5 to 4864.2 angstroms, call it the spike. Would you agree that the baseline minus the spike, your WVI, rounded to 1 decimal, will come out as 21.4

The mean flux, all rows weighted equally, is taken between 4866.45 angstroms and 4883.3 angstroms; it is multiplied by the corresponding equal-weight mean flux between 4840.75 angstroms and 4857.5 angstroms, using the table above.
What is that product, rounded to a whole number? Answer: 482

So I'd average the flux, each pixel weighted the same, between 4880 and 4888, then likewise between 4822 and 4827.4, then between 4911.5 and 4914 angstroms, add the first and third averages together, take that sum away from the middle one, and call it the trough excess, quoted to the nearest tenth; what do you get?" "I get -22.2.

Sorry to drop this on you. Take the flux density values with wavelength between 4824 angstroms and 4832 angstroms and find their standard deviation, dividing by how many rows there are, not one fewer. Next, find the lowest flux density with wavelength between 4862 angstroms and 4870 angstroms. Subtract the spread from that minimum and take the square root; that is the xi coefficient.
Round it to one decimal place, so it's 4.4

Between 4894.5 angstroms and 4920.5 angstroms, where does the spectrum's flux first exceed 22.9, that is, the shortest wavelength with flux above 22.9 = 4895.11 angstroms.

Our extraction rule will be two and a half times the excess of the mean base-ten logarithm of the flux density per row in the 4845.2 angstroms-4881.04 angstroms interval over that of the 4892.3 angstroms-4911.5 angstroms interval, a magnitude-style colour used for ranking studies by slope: -0.13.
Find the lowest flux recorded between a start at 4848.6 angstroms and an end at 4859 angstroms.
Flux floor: 20.9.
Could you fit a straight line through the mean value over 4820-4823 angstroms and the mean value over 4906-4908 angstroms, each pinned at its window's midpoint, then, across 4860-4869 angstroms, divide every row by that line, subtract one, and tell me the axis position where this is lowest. 4863.65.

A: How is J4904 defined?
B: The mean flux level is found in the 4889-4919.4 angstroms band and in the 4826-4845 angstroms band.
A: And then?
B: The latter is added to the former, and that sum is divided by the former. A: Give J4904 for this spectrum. 1.97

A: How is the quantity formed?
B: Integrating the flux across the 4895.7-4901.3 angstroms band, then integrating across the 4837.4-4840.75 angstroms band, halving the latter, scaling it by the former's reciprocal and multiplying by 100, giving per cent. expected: 27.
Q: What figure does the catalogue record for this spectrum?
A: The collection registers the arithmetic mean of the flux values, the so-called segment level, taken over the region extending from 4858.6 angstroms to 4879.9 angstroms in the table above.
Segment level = 21.0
